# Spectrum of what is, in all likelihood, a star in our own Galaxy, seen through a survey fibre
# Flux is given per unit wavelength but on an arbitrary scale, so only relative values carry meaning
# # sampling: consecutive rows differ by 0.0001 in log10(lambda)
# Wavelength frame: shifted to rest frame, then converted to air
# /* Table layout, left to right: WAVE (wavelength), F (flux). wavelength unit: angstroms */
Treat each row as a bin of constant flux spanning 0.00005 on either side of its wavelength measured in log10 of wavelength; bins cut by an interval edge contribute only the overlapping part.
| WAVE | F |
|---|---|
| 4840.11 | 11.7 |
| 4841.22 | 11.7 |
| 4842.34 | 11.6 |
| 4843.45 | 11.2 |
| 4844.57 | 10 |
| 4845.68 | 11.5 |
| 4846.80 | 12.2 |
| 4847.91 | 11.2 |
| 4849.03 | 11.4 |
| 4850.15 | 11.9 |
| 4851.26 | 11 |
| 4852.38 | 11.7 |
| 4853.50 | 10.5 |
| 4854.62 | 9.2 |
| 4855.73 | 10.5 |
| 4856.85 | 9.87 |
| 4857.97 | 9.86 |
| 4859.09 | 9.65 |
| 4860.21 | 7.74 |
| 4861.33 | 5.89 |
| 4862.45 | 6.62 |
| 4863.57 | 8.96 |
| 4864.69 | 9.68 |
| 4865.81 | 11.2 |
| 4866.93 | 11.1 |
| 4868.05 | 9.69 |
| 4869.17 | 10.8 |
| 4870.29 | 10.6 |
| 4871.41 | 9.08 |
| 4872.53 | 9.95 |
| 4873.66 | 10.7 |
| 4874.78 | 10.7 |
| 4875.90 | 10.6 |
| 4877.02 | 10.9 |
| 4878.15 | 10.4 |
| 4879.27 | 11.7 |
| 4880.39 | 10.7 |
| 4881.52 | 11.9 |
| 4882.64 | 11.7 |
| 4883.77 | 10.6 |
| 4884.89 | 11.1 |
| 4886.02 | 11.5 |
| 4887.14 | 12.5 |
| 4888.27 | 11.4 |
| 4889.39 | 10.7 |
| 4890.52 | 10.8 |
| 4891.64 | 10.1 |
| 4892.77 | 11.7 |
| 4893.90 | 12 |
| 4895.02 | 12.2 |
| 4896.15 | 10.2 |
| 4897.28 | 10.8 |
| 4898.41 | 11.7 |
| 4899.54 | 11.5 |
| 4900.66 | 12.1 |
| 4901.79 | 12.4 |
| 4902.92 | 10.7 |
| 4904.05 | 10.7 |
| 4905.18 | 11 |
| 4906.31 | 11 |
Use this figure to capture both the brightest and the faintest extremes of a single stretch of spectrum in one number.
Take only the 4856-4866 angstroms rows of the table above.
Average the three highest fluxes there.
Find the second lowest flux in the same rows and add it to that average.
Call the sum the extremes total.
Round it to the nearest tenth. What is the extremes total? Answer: 16.9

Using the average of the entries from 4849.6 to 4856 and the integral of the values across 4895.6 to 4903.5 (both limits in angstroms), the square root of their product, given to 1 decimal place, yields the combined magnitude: 31.1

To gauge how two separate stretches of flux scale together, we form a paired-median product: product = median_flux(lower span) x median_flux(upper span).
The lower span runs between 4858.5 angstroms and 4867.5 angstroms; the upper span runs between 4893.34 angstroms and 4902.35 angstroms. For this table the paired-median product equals 110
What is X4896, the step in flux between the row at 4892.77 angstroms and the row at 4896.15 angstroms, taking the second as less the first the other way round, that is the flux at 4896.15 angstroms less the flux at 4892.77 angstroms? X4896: -1.5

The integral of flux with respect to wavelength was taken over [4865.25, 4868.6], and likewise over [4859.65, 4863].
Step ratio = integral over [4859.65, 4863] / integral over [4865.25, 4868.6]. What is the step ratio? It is 0.63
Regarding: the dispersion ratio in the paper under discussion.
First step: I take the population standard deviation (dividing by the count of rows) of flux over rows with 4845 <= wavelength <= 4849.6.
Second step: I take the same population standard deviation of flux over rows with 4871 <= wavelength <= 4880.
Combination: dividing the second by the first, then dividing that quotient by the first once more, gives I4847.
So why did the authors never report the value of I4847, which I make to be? 5.0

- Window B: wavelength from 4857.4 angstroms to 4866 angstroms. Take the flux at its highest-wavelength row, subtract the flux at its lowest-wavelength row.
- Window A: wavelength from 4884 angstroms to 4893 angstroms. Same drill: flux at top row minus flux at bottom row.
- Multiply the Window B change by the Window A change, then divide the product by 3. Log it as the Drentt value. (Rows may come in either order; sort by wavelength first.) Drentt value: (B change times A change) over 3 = 0.27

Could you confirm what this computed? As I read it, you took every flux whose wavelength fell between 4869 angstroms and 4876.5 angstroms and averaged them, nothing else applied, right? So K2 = 10.3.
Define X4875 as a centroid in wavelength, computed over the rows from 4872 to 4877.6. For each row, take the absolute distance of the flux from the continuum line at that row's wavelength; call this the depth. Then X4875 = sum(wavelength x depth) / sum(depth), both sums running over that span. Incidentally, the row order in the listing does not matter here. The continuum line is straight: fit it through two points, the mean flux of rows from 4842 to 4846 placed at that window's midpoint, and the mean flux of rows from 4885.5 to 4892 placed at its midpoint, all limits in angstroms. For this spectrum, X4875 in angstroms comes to 4874.1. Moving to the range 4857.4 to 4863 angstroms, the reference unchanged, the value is 4860.9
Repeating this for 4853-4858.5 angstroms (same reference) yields 4855.9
